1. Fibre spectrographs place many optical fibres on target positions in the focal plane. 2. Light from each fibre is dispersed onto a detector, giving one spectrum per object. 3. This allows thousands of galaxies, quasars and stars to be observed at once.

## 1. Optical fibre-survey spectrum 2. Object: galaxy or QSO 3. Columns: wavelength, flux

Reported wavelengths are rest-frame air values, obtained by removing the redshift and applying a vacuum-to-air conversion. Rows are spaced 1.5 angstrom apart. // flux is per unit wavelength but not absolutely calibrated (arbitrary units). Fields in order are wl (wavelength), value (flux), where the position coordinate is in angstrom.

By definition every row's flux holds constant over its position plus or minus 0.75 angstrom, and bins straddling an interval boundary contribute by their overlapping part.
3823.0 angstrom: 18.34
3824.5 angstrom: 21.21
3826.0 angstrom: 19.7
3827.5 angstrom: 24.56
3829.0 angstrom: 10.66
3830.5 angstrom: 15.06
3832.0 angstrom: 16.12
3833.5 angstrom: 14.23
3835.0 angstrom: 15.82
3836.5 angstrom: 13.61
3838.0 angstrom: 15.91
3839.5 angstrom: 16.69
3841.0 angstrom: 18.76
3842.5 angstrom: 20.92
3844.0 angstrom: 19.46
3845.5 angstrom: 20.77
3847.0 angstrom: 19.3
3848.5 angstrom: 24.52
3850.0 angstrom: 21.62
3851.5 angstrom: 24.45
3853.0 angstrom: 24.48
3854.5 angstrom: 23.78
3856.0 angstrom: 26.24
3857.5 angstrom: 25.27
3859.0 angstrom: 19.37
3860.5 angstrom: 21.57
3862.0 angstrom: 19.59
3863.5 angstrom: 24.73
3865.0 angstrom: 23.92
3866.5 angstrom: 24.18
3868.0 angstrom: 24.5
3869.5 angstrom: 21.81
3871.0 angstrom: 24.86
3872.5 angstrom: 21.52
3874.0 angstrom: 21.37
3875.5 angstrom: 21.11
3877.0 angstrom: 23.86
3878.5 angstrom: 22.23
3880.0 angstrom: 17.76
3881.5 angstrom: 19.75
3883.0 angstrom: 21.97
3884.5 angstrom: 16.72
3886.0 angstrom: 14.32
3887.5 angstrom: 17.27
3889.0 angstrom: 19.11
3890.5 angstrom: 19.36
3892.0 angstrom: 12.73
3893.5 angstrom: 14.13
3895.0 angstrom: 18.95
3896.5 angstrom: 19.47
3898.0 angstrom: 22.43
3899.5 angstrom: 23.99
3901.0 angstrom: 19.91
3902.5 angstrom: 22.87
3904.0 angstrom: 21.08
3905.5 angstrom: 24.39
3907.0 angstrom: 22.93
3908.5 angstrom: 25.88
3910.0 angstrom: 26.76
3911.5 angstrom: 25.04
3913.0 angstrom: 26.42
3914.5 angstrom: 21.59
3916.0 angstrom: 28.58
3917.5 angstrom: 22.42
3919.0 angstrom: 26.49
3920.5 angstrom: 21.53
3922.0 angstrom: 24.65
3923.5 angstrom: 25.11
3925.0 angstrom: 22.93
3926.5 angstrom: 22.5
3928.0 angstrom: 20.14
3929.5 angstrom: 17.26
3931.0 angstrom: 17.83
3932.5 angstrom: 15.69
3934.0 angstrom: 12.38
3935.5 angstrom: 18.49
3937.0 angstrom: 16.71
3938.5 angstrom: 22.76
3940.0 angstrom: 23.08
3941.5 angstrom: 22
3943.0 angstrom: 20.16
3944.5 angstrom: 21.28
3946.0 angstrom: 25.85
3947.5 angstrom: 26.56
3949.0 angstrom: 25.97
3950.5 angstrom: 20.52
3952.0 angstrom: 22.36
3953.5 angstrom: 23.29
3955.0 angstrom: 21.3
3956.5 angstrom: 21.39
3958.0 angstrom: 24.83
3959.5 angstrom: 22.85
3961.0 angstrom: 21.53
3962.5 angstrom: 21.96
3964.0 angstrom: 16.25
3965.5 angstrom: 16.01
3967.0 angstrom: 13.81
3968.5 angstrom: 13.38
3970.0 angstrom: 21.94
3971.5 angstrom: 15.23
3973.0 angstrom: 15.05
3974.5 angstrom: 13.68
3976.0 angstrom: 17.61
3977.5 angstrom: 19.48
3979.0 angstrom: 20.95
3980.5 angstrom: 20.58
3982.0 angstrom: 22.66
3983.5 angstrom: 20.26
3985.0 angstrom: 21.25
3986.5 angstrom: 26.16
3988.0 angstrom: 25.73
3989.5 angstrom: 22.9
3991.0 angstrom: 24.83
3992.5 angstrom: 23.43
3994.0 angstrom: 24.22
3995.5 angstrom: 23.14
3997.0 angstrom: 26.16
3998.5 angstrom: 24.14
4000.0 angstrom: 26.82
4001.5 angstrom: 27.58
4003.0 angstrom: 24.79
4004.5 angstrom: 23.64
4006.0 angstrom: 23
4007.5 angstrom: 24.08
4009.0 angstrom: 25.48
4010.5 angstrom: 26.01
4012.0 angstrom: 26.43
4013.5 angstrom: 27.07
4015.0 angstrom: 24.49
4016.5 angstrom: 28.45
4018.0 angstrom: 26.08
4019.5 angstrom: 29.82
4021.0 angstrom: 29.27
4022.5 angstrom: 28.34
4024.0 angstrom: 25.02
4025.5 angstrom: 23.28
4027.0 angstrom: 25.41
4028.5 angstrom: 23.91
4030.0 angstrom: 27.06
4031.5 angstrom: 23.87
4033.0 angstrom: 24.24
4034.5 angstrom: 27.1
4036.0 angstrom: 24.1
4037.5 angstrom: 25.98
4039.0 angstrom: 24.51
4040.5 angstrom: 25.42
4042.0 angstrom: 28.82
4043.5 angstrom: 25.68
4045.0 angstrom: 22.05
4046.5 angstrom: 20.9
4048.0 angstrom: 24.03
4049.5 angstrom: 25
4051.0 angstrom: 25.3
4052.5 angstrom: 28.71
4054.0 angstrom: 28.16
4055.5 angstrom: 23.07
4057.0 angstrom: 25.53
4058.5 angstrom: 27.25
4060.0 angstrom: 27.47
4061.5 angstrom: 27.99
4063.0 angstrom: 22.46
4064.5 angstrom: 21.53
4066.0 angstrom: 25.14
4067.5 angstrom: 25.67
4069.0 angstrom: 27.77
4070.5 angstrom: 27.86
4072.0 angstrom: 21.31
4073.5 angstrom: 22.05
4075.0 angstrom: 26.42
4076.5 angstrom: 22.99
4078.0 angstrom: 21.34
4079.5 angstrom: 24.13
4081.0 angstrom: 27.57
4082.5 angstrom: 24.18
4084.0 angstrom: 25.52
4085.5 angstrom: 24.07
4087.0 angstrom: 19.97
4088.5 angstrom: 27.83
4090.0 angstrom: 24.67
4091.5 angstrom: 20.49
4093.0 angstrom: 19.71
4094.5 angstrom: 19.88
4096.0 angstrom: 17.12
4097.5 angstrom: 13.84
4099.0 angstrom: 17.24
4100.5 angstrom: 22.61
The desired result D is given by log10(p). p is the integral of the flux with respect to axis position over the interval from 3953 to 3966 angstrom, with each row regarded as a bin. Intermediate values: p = 274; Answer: 2.4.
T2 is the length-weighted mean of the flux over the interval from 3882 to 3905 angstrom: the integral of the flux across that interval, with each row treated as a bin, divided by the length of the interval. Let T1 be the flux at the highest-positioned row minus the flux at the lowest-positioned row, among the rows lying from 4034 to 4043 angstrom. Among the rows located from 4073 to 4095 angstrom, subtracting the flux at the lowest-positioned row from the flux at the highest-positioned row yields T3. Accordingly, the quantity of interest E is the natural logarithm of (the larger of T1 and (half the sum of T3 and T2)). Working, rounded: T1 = 1.7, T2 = 19.0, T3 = -2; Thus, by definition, 2.13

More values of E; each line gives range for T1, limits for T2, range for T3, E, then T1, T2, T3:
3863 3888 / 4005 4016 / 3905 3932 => 2.24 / -7.5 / 25.3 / -7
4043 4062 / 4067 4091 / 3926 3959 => 2.60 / 2.3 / 24.5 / 2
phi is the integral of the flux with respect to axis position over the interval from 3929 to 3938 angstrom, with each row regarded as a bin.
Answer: 149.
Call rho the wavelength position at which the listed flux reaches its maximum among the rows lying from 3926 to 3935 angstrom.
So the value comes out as 3926.5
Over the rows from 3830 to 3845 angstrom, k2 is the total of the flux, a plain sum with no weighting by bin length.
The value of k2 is 167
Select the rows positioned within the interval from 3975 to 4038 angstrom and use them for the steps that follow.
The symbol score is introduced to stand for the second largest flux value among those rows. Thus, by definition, 29.27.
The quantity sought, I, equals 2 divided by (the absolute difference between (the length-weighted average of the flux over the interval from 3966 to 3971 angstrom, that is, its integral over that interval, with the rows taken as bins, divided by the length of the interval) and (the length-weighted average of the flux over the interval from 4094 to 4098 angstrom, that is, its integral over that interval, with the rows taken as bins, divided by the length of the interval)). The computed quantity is 3.0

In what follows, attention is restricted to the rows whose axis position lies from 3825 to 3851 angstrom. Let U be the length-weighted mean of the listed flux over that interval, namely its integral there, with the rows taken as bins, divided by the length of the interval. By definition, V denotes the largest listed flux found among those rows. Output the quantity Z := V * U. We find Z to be 447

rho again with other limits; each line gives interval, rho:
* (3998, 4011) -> 4001.5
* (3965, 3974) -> 3970.0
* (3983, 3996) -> 3986.5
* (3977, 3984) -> 3982.0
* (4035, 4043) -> 4042.0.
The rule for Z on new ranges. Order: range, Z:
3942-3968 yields 570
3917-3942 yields 548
